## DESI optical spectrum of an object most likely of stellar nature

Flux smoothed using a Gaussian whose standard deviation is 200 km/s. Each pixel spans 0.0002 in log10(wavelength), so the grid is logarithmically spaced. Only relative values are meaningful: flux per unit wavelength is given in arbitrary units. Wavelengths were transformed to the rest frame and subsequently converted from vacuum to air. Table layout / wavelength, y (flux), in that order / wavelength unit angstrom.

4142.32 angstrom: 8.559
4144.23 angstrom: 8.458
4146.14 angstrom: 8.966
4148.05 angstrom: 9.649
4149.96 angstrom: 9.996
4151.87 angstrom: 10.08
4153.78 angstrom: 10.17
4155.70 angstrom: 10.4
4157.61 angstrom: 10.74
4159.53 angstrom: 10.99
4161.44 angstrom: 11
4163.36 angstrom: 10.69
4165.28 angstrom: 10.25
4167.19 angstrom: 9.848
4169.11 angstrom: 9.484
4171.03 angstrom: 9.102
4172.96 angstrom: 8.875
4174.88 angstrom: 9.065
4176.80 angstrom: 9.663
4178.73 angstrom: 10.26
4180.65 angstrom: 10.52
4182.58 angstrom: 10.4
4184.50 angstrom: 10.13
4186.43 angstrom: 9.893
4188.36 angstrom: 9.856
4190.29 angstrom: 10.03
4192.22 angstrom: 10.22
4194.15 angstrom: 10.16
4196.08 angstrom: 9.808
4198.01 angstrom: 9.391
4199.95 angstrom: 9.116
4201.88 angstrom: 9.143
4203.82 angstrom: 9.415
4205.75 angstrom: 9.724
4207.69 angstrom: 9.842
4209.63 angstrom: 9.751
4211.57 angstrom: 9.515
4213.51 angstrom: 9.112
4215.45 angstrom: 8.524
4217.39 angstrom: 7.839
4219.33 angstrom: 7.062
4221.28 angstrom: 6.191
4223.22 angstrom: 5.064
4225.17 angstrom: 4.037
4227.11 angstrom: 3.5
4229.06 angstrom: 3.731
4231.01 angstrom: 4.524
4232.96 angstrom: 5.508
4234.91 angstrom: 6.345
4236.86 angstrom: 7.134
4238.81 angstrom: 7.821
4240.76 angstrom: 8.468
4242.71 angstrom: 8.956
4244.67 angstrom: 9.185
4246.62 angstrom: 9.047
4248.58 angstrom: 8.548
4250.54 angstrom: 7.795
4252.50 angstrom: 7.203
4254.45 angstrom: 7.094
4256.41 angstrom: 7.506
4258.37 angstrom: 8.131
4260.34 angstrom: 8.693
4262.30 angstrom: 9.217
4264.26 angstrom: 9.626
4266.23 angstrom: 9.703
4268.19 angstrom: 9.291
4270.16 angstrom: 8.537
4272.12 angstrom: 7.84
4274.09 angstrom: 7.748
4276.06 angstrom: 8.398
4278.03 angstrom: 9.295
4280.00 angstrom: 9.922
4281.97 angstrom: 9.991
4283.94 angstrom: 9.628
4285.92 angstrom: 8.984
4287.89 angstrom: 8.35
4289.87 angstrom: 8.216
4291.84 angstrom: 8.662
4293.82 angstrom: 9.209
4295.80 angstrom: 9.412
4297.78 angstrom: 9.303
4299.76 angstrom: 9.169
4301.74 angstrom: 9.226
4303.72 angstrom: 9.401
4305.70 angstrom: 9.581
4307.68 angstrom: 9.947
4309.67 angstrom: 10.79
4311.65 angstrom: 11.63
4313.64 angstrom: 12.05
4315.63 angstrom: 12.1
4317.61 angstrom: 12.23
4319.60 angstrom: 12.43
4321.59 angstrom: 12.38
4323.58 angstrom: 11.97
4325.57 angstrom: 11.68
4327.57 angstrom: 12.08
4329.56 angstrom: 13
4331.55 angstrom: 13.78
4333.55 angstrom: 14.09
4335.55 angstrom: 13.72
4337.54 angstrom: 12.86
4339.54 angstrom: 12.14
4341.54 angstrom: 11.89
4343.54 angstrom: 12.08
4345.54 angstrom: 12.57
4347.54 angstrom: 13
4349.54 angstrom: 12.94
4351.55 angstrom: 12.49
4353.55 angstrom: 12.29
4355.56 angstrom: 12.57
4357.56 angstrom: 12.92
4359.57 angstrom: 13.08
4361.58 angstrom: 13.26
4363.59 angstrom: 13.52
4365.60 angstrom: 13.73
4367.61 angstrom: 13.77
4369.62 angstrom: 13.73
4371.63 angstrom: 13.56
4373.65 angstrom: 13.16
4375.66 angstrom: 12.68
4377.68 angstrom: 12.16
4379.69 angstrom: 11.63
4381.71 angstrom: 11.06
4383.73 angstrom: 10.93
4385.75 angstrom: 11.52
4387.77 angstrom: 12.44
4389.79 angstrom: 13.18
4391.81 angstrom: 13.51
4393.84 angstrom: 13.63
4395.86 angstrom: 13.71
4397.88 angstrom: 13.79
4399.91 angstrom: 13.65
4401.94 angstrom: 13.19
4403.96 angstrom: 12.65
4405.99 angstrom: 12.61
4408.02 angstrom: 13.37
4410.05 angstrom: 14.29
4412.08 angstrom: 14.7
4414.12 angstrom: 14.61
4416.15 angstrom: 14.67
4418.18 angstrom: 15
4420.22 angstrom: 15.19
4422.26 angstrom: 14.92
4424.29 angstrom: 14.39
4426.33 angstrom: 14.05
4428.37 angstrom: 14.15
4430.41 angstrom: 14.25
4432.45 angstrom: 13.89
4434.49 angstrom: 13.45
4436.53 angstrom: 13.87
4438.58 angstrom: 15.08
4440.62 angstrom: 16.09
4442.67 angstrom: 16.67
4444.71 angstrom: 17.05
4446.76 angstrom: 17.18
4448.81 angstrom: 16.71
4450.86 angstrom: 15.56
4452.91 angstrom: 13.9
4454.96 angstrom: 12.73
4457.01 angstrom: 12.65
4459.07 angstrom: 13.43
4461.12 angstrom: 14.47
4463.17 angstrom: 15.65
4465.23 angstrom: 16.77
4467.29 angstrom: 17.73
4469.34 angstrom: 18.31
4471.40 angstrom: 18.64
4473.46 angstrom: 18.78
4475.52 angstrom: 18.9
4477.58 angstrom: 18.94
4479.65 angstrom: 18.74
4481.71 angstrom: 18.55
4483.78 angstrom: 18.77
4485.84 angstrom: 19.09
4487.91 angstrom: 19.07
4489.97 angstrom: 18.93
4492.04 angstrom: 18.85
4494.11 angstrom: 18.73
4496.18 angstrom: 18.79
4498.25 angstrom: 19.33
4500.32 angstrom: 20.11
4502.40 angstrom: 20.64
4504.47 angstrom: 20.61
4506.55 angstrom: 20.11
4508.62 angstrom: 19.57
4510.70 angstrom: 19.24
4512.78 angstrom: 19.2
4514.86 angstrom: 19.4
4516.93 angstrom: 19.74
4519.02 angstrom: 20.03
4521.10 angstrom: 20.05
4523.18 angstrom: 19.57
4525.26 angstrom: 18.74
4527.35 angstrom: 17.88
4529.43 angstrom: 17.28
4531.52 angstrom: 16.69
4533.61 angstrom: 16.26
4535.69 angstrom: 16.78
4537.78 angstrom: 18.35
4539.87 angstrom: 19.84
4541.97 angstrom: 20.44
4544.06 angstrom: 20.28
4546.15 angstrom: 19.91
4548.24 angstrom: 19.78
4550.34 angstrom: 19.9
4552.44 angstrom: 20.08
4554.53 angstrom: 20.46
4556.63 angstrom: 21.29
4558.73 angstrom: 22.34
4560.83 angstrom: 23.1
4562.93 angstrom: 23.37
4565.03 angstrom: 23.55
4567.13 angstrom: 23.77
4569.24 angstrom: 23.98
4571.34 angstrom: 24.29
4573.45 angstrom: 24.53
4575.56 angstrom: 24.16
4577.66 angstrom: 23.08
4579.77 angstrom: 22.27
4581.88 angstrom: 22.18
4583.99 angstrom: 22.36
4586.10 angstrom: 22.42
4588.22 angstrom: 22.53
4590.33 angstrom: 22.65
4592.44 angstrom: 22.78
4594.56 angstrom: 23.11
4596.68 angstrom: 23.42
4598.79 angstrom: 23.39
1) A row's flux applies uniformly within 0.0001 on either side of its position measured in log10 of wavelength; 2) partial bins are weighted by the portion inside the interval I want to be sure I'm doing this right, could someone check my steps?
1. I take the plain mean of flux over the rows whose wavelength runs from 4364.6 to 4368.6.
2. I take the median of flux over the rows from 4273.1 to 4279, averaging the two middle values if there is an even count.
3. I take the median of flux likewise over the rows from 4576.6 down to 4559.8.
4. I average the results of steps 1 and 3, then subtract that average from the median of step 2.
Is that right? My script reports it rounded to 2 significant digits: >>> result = -10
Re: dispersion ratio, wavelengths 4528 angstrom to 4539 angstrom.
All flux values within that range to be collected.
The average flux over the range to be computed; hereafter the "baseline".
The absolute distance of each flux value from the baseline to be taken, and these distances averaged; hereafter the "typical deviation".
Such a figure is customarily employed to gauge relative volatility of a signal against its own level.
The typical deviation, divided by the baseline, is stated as 0.035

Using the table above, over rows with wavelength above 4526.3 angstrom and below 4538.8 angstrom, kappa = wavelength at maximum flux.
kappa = 4537.78 angstrom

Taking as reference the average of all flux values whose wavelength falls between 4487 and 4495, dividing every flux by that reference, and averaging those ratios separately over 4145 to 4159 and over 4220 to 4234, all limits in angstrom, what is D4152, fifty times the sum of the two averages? 39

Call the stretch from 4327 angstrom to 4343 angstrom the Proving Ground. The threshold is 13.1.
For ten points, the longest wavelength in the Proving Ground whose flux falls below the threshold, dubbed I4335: 4341.54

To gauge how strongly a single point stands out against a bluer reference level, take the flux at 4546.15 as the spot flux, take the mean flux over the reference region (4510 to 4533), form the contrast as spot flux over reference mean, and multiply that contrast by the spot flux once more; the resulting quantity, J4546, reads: 21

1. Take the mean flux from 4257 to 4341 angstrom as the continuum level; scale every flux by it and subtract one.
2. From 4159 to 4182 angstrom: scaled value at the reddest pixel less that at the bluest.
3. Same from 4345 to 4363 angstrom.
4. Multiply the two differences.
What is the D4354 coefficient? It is -0.0030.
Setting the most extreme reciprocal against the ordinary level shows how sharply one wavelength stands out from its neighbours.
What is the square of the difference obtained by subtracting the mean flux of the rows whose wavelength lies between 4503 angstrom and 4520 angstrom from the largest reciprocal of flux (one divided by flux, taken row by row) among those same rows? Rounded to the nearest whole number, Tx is 388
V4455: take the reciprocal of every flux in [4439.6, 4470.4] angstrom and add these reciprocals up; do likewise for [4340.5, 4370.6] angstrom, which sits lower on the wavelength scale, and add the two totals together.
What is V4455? 2.1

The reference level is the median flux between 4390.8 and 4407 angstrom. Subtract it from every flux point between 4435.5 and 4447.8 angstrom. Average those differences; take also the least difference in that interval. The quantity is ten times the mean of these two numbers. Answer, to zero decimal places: 14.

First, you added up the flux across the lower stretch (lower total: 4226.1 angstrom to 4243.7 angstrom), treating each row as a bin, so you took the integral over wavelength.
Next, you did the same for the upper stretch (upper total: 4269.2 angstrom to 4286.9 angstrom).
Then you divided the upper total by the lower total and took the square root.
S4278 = 1.2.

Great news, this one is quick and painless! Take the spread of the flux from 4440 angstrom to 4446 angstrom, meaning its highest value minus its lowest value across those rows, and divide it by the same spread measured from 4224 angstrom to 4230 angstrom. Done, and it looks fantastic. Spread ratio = 1.79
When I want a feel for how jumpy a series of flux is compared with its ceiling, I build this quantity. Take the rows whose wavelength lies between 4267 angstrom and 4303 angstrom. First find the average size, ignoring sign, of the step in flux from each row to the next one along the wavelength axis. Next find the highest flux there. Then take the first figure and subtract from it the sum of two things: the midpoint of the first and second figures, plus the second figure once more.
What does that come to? -15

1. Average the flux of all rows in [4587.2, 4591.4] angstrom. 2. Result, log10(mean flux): 1.35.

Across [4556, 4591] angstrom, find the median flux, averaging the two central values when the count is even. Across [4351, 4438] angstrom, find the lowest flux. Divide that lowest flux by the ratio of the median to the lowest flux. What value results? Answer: 5.2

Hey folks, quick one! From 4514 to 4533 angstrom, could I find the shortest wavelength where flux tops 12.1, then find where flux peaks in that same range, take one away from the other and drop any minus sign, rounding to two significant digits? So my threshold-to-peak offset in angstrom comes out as 6.2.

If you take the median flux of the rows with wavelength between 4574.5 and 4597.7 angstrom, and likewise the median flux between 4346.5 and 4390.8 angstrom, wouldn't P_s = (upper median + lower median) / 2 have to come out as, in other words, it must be 17.8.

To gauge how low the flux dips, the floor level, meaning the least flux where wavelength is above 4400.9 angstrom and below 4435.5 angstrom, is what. 12.61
